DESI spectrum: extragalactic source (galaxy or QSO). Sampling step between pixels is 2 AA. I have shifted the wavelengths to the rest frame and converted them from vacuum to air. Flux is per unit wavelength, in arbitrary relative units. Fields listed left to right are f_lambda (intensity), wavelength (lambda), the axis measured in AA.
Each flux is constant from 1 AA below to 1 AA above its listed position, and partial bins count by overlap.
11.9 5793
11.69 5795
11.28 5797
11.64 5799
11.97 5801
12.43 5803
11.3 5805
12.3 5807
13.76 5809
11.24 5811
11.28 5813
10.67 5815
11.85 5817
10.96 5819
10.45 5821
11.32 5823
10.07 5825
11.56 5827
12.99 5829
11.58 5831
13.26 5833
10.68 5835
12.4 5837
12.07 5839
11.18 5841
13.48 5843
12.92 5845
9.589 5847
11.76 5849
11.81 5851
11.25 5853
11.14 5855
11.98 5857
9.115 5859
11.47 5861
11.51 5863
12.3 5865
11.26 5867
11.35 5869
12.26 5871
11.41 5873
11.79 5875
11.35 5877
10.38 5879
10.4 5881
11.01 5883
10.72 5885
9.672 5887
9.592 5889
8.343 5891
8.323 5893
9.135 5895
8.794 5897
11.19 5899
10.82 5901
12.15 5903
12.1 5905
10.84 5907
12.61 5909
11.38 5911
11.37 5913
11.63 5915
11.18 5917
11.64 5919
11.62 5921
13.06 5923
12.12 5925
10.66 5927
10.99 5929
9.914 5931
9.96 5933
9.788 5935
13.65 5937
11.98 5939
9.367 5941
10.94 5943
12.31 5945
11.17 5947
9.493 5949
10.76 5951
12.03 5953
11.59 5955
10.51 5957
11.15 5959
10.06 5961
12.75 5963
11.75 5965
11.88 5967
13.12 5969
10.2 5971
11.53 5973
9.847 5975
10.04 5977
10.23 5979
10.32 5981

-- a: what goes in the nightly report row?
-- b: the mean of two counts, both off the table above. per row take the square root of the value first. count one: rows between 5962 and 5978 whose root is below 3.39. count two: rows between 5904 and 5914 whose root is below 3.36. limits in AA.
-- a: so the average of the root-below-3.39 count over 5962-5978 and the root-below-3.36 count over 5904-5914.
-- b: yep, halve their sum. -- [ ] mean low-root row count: 2.0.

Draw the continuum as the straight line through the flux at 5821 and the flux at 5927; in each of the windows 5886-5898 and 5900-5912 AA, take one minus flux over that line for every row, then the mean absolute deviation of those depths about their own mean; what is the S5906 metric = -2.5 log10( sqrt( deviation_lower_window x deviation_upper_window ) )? 3.19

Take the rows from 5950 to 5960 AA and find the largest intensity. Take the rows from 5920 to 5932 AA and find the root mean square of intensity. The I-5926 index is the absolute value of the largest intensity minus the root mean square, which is 0.6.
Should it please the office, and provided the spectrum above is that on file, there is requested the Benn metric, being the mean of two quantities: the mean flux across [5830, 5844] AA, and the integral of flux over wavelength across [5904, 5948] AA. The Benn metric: 256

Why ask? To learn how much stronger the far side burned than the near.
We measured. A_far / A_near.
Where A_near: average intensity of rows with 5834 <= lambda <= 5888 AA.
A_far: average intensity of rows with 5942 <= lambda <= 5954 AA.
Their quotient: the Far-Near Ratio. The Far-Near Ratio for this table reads 0.98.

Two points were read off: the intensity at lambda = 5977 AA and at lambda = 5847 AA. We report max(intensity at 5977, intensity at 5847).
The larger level 10.0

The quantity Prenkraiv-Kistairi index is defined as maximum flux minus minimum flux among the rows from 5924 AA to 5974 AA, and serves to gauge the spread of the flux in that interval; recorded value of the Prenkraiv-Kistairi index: 4.3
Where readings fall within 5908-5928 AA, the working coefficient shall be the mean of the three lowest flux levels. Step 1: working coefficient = 11.1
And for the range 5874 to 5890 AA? 9.9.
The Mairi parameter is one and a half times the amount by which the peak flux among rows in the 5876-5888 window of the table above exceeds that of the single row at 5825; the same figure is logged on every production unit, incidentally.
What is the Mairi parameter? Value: 1.9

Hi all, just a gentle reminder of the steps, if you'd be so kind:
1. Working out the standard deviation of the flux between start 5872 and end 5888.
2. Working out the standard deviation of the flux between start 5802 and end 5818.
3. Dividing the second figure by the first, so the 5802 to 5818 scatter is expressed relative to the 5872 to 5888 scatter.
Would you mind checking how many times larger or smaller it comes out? 1.41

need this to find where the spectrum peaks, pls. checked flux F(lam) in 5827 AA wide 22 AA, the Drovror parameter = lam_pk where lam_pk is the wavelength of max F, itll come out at 5833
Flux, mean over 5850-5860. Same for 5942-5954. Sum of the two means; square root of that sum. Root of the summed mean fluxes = 4.71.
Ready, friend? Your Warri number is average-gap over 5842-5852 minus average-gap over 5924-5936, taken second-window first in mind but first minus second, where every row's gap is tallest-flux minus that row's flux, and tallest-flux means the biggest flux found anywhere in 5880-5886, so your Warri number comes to -1.3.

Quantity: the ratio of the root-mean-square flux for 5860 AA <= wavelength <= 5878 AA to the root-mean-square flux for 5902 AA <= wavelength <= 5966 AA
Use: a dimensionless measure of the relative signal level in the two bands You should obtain 1.02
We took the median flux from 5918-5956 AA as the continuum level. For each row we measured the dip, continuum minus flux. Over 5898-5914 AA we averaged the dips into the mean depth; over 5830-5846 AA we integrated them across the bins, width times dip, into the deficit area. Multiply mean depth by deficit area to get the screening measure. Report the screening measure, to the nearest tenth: 6.4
